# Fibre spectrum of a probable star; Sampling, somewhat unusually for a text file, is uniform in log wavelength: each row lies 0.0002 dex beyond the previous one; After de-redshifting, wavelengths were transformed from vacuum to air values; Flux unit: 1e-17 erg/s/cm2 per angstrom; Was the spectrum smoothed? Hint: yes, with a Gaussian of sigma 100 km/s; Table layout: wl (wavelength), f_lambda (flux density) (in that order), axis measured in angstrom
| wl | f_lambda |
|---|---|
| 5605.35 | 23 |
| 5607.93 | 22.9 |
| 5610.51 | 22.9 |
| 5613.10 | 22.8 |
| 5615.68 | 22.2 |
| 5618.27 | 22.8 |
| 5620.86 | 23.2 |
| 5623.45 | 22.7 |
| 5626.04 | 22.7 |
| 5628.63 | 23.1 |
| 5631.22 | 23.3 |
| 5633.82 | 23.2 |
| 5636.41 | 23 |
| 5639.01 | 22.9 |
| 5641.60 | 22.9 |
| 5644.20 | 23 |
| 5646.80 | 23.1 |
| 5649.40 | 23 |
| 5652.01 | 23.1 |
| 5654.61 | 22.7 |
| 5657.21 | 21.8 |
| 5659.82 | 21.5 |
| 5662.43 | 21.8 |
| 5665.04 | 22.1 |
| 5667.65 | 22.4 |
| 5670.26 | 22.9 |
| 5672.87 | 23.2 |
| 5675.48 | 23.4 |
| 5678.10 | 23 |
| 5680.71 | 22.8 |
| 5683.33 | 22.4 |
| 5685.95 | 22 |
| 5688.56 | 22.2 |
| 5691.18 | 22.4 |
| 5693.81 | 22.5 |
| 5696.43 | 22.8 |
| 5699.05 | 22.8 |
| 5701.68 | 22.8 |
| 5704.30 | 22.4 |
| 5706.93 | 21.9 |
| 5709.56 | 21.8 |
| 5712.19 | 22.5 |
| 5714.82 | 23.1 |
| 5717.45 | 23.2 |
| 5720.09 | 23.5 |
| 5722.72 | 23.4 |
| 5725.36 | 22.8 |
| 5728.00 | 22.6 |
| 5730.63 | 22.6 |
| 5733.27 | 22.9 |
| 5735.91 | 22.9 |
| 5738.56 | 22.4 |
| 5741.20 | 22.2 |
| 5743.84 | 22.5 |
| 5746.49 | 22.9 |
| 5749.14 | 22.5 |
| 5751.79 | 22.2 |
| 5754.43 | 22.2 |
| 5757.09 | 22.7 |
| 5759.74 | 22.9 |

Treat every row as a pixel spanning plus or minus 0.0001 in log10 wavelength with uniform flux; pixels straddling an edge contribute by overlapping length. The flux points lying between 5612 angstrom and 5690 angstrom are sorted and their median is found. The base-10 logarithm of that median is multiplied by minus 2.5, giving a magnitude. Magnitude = -3.40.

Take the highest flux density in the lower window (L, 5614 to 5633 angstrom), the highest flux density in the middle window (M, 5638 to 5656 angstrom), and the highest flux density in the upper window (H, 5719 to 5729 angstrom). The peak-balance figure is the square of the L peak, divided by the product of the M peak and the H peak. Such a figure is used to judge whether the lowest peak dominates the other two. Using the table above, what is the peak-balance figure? 1.000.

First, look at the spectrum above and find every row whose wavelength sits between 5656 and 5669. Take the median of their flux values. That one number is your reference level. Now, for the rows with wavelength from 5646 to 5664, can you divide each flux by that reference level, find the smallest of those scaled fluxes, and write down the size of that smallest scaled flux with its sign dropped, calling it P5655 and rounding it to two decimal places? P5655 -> 0.99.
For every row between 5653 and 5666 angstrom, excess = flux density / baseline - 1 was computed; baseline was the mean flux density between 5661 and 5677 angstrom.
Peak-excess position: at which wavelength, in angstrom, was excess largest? 5654.61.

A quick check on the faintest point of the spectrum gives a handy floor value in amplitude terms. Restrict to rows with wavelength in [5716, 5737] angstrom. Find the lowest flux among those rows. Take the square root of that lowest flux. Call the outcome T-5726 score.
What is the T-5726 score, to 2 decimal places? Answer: 4.75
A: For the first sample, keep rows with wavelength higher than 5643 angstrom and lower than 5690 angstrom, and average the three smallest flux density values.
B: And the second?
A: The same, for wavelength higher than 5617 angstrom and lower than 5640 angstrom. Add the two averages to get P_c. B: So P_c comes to 44.4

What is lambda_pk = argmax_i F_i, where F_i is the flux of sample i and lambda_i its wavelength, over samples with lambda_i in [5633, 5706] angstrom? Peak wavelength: 5675.48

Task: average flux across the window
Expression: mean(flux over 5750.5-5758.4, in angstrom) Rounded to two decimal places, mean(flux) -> 22.37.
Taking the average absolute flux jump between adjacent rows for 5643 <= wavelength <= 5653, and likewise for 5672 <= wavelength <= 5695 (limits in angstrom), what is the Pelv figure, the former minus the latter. -0.16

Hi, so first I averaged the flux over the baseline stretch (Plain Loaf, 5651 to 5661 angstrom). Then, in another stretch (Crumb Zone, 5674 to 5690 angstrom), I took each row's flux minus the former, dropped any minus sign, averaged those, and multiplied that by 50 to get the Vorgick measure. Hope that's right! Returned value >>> 24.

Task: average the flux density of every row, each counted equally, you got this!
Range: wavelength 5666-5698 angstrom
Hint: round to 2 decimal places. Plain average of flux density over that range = 22.67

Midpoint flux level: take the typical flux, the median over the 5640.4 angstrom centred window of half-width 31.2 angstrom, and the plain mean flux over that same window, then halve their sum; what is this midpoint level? 22.8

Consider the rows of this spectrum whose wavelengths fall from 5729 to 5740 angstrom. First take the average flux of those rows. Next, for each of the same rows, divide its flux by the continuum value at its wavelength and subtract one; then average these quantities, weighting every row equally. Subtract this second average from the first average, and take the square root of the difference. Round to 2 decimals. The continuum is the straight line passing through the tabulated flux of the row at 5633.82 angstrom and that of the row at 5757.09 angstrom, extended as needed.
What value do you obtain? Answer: 4.76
